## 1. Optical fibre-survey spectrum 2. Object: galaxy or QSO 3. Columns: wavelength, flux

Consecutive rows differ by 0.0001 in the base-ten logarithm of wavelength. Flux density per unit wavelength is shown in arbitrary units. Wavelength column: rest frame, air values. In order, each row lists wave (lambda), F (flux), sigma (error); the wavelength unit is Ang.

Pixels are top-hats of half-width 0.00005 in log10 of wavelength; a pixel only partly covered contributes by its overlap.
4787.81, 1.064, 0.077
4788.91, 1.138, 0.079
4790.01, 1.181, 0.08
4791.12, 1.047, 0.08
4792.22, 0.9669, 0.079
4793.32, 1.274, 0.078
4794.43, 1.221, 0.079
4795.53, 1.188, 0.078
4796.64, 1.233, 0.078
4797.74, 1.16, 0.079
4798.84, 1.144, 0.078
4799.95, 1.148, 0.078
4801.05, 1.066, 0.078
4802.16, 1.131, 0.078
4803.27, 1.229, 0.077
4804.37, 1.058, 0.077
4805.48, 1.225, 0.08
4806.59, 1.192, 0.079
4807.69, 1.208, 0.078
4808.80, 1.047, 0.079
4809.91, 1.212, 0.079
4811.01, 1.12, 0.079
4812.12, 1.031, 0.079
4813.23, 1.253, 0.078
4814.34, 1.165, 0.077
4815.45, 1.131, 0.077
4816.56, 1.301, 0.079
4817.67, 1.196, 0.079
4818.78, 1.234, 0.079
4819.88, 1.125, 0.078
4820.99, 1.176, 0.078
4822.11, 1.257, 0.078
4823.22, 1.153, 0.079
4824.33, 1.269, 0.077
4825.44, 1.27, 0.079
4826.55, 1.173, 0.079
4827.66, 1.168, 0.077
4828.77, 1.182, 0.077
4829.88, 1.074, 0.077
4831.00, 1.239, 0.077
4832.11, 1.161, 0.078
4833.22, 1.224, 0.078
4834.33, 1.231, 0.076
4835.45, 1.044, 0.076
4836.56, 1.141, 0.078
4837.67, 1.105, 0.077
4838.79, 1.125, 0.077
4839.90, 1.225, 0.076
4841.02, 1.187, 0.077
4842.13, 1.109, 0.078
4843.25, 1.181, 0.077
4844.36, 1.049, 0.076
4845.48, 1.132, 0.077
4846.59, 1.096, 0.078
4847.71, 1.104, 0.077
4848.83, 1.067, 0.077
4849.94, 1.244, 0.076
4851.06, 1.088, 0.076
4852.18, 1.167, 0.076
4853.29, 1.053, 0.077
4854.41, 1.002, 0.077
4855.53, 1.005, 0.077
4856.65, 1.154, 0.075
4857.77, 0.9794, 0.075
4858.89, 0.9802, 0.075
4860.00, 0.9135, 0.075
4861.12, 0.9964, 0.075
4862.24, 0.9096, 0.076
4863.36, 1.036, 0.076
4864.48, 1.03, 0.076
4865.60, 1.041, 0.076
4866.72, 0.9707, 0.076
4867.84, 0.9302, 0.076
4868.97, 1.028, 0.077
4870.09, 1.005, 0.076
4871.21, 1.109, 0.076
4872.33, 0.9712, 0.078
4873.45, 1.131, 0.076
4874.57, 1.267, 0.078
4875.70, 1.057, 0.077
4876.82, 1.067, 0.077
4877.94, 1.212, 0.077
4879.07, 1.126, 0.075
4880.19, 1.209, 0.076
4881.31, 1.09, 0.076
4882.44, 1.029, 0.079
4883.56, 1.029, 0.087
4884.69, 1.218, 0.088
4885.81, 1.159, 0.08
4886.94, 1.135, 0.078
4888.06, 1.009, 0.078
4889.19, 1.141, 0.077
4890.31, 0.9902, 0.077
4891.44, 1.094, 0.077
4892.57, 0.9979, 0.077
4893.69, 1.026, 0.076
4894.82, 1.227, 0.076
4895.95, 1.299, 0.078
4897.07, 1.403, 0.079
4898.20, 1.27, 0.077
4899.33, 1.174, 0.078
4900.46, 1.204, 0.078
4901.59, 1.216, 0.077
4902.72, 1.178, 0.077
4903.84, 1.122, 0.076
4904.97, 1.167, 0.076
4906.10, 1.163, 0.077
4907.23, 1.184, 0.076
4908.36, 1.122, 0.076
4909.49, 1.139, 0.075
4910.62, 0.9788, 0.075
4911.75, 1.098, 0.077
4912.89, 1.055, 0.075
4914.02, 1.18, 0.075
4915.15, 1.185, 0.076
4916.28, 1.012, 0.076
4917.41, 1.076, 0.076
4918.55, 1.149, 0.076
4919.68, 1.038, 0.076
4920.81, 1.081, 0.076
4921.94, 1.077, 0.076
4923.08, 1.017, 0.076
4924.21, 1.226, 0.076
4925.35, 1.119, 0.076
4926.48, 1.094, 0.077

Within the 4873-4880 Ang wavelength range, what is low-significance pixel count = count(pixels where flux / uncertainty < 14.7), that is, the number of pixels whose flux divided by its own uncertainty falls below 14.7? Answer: 2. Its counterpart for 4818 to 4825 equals 2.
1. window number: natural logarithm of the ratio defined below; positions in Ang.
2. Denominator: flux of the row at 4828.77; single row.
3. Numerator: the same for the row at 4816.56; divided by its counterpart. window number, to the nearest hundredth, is 0.10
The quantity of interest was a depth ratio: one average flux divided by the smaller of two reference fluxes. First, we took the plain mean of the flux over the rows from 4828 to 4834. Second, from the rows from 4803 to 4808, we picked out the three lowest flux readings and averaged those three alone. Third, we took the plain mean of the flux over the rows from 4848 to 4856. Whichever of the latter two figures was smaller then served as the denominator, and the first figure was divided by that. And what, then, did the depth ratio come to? 1.08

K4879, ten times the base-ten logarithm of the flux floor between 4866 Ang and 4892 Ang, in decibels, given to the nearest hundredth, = -0.31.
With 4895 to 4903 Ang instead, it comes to 0.70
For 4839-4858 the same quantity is -0.09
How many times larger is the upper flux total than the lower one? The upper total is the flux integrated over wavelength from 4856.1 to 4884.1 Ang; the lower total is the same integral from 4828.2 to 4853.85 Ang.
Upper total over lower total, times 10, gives 10.1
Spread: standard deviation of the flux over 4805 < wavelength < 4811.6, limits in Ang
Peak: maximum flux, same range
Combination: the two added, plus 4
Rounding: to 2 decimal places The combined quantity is 5.29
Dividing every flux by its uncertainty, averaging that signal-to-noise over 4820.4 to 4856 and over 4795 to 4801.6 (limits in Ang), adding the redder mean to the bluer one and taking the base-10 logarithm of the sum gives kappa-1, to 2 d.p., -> 1.47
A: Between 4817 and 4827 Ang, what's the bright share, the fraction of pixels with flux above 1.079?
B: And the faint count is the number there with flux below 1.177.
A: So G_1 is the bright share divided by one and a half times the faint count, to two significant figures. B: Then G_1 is 0.17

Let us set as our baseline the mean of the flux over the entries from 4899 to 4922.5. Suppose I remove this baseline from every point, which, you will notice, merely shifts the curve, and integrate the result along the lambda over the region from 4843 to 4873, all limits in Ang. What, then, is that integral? -2.4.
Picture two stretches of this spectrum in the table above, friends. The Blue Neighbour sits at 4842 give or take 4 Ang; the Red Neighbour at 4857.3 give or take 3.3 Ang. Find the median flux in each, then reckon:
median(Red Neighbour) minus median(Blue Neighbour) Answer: -0.14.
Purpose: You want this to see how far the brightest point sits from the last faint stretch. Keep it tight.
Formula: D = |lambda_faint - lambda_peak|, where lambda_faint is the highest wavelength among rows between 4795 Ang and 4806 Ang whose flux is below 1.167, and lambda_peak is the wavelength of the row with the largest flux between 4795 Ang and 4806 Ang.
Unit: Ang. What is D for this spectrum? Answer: 7.7 Ang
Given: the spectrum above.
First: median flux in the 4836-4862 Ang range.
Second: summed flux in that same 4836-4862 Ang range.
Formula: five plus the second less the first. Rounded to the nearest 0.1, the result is 29.0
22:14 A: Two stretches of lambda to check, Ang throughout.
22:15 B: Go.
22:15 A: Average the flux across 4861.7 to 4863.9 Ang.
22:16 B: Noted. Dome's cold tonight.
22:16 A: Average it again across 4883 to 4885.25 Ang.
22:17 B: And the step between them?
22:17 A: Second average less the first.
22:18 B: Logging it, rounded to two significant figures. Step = 0.15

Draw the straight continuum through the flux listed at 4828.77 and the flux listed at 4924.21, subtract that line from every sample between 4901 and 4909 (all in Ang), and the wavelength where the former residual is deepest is 4908.36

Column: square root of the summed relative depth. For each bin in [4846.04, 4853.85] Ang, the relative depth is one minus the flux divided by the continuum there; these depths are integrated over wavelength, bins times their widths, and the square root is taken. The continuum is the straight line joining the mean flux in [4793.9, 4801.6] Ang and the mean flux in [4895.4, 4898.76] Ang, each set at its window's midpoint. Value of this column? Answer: 0.91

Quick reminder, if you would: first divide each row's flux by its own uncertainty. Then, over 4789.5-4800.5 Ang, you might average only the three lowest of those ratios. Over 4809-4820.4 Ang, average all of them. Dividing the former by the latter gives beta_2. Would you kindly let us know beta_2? 0.89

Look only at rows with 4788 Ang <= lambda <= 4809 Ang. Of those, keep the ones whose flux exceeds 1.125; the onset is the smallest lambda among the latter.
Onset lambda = 4788.91 Ang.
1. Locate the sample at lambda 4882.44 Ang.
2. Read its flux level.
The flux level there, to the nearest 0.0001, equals 1.0290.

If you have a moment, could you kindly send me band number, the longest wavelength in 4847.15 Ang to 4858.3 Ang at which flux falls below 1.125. 4857.77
